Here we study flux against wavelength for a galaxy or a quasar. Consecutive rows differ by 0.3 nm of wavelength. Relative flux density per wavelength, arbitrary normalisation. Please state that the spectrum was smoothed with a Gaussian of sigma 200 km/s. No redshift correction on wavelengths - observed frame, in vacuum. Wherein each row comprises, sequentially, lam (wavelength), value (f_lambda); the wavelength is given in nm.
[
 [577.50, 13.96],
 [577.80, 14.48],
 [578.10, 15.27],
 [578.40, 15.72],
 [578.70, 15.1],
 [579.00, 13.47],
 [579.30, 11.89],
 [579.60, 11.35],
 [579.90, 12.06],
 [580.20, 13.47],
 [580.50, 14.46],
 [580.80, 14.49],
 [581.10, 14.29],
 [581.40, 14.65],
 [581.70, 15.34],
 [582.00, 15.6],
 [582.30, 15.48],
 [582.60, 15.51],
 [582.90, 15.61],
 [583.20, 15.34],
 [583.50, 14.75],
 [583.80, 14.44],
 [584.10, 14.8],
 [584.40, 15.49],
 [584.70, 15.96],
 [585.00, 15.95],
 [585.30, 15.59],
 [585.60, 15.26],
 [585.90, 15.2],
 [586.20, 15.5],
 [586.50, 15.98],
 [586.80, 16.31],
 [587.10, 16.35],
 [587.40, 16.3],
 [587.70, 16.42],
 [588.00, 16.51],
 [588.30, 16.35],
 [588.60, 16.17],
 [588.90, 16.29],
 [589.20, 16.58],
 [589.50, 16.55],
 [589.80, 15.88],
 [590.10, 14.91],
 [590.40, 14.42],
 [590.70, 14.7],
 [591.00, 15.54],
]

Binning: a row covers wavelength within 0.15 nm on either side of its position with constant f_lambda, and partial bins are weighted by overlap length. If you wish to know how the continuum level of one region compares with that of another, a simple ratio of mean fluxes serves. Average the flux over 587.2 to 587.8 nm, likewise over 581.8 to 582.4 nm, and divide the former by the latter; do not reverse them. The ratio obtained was 1.05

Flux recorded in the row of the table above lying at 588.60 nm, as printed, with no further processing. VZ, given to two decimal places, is 16.17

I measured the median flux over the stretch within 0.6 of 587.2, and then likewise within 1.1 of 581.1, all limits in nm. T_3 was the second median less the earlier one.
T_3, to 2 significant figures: -1.8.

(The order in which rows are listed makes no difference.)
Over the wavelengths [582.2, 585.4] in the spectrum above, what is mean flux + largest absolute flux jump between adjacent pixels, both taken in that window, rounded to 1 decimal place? 16.0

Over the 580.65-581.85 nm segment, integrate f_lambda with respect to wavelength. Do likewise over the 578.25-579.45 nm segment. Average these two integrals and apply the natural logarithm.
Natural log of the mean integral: 2.85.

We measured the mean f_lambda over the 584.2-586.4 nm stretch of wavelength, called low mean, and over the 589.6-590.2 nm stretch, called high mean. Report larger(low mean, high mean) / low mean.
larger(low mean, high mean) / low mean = 1.00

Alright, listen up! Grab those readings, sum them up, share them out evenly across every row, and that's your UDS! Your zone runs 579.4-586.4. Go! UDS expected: 14.8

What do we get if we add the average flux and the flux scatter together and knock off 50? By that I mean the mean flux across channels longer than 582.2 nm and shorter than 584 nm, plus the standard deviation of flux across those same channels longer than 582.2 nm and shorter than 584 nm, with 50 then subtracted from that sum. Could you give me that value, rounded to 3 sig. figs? -34.4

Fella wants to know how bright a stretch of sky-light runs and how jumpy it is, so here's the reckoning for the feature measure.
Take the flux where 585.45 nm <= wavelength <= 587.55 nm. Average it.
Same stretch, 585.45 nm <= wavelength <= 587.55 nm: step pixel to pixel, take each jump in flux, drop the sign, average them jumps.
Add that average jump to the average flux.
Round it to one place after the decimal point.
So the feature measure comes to 16.1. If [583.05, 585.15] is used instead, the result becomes 15.7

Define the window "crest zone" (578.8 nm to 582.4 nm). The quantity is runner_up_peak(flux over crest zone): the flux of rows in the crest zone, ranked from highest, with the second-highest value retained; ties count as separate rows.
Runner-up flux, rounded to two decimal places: 15.48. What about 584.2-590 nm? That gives 16.55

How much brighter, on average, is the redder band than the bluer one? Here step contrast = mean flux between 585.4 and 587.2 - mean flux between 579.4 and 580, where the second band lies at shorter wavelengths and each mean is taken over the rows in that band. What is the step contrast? 4.1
